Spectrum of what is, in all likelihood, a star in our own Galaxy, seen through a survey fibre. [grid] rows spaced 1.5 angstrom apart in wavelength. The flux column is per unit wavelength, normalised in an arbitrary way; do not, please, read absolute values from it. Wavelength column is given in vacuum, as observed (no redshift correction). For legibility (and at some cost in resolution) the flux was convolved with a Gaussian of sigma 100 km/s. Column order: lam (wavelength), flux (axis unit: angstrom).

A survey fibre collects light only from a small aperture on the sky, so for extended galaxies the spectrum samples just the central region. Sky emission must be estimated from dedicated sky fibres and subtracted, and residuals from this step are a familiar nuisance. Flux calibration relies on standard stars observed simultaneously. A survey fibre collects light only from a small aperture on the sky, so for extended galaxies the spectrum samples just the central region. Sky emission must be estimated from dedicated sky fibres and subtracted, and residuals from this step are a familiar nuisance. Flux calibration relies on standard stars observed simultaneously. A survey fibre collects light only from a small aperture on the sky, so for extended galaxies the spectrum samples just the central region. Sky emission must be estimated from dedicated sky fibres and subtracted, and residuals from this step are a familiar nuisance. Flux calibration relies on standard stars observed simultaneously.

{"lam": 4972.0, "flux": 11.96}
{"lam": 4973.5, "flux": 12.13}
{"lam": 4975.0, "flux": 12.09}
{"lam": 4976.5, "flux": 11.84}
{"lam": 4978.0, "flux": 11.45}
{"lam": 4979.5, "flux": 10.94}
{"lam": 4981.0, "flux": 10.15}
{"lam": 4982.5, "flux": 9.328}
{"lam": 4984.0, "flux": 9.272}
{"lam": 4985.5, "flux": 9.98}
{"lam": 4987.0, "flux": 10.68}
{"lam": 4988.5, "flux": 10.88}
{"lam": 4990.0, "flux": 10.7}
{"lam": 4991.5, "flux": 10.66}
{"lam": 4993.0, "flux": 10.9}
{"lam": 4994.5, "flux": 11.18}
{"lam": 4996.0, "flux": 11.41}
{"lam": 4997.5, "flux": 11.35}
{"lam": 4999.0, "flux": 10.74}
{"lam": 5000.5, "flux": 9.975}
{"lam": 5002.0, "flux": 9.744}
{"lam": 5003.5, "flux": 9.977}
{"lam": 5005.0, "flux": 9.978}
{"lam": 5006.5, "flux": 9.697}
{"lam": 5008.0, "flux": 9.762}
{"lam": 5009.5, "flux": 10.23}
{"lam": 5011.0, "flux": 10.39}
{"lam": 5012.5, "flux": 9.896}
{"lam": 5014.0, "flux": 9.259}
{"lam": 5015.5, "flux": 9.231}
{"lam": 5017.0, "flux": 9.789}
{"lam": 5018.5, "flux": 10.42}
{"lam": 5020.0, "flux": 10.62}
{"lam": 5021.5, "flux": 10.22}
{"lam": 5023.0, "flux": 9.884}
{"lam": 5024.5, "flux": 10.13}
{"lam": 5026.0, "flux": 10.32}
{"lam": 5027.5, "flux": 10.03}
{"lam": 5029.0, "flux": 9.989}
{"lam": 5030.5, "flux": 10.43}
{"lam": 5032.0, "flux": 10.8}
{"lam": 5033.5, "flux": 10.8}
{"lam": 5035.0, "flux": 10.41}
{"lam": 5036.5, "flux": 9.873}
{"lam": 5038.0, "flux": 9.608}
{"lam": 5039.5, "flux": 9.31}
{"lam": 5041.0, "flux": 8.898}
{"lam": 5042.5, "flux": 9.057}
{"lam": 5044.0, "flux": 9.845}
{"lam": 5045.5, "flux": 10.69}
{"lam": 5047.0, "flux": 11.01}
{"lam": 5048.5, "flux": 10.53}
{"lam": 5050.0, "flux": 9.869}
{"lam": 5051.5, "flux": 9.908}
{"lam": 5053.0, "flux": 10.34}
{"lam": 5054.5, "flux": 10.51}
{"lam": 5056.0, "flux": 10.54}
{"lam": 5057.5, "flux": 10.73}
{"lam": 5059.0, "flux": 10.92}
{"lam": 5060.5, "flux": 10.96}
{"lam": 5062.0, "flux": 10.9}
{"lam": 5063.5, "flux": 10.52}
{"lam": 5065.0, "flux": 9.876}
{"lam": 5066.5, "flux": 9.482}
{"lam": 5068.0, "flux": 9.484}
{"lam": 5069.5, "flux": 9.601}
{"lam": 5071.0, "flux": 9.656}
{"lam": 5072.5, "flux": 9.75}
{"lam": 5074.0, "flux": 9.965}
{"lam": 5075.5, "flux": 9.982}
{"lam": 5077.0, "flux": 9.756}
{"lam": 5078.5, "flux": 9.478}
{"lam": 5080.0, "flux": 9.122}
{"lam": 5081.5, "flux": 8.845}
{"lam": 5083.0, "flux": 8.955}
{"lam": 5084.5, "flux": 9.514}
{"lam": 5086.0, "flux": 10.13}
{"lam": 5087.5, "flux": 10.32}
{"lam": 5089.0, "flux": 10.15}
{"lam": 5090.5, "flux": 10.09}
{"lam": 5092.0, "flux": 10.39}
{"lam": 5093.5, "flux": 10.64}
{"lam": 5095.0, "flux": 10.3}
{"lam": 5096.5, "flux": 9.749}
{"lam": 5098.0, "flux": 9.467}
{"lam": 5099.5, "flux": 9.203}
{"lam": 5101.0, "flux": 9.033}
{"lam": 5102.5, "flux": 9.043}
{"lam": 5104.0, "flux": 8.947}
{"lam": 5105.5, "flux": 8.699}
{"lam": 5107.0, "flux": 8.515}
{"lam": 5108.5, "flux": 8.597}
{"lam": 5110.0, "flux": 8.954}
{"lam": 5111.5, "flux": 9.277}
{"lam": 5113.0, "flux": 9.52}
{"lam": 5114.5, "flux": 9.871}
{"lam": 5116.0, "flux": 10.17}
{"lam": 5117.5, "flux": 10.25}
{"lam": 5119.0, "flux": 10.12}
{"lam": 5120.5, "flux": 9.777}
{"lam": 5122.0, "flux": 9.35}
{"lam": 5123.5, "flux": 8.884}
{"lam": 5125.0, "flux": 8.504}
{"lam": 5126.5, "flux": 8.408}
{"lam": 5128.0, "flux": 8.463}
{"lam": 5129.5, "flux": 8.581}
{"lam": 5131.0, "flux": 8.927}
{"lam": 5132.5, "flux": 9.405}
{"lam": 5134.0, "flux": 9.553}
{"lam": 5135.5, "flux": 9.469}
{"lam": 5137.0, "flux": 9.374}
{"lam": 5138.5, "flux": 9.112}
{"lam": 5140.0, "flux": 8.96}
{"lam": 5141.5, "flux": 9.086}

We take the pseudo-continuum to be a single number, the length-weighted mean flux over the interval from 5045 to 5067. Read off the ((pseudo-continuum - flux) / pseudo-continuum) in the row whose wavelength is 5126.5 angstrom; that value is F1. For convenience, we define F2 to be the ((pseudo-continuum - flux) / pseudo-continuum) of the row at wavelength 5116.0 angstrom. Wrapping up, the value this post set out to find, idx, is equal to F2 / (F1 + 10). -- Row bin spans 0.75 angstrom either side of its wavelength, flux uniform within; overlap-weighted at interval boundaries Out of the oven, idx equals 0.003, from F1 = 0.20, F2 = 0.03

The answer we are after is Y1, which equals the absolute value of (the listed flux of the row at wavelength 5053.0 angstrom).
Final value 10.3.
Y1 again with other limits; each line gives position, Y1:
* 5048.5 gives 10.5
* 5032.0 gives 10.8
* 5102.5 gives 9.0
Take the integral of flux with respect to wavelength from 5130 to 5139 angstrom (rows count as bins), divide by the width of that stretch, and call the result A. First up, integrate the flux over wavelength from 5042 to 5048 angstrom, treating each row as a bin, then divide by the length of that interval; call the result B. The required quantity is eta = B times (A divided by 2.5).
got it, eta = 38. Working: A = 9.3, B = 10.2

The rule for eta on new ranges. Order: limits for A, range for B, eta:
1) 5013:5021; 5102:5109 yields 35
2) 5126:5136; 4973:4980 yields 42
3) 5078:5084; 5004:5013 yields 36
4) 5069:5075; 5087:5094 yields 40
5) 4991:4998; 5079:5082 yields 40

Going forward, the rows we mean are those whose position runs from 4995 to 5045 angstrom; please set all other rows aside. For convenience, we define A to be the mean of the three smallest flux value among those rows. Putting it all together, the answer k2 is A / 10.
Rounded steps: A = 9.06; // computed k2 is 0.91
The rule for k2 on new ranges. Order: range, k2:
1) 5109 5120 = 0.93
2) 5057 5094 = 0.90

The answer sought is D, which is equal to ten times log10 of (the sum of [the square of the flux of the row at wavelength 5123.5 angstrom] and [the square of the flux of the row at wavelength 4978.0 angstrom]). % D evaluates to 23.2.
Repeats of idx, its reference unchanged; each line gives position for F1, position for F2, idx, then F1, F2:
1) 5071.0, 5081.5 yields 0.015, 0.08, 0.15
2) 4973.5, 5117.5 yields 0.002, -0.16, 0.02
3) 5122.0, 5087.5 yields 0.001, 0.11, 0.01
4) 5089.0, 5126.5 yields 0.020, 0.03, 0.20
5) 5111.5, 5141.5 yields 0.013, 0.11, 0.13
